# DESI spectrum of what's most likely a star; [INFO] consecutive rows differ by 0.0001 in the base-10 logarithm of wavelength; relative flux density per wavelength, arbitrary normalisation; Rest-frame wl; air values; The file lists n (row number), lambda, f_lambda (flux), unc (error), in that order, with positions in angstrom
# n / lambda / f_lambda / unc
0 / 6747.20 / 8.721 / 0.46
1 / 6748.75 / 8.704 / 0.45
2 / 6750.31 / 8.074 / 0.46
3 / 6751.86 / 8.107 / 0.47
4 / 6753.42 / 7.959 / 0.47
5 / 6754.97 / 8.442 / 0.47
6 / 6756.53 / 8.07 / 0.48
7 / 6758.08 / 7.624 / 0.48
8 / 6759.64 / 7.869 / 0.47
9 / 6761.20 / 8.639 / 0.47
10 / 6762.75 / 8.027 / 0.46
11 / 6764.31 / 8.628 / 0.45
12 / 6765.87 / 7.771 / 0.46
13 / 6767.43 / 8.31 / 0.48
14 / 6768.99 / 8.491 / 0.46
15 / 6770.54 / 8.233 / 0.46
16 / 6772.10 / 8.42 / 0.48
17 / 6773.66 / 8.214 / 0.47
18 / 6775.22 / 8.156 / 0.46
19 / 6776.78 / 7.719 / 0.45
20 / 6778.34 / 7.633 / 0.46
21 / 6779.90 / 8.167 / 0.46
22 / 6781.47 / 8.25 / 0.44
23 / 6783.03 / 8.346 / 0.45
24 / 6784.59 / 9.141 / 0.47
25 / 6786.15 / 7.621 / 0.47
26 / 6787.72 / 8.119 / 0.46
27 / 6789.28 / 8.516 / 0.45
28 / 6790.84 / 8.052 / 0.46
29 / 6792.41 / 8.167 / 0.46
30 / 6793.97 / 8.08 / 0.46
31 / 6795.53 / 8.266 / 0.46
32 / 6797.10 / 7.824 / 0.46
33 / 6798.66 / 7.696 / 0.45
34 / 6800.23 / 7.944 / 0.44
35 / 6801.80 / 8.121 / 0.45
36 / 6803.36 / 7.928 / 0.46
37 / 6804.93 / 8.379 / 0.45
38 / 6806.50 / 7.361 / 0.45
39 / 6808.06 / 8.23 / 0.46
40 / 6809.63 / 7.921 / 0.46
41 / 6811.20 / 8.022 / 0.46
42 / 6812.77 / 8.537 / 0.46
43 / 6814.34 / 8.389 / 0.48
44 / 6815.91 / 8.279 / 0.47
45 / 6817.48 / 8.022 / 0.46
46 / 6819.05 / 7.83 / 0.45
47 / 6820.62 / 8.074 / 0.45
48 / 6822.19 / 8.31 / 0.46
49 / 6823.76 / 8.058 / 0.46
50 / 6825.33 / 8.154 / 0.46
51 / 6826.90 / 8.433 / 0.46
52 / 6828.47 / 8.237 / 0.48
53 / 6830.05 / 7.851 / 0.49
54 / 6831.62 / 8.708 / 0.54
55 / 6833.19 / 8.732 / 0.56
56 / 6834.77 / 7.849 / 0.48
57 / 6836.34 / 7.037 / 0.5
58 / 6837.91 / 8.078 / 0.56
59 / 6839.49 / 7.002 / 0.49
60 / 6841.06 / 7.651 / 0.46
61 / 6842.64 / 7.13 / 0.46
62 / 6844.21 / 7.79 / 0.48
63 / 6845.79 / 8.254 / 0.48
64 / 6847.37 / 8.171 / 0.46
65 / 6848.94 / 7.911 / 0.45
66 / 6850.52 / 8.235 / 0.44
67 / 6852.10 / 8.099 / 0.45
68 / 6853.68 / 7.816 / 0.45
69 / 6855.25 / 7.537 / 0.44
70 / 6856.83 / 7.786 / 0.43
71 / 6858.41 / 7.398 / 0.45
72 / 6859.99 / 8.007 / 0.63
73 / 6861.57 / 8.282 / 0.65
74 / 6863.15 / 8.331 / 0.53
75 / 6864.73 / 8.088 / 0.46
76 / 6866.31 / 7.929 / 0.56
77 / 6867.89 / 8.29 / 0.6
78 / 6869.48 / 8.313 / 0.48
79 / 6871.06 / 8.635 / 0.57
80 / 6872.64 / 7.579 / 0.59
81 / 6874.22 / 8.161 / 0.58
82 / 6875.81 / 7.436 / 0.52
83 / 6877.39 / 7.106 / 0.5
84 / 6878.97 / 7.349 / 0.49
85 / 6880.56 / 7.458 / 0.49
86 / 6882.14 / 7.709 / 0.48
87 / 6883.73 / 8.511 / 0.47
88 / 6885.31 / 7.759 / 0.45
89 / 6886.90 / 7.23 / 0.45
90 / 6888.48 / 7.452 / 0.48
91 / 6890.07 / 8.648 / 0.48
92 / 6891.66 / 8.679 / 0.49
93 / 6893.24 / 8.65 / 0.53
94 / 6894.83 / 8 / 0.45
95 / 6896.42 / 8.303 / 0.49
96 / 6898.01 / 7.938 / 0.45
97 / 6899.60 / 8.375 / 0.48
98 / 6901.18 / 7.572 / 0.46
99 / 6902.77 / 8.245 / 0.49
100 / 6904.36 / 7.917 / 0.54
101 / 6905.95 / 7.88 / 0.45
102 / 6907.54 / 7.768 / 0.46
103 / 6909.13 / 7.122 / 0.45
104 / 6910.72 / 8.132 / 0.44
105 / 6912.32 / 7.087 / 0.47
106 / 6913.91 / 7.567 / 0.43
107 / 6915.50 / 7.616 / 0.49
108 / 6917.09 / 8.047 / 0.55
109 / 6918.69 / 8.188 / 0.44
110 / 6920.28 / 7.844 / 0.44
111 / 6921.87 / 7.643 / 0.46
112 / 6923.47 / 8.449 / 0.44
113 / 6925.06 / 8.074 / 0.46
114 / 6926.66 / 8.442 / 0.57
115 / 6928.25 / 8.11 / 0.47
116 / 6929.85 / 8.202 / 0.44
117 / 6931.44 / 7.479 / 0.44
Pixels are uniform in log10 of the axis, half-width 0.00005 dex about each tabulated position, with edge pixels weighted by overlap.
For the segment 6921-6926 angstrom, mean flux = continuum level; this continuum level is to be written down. 8.06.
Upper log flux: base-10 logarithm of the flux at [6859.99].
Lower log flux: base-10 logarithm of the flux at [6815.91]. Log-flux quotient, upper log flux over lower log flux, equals 0.98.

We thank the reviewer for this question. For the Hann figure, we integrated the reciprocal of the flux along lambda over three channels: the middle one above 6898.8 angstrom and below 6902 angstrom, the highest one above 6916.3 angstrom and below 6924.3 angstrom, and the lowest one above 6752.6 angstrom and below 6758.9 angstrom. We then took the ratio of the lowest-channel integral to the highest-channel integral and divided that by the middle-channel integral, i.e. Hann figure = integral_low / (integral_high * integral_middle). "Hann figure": 2.0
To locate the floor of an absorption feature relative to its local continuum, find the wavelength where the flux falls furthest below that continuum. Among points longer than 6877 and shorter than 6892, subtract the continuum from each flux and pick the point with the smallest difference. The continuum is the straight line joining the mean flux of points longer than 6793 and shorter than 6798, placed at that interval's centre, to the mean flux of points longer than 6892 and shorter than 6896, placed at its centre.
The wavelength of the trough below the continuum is 6877.39 angstrom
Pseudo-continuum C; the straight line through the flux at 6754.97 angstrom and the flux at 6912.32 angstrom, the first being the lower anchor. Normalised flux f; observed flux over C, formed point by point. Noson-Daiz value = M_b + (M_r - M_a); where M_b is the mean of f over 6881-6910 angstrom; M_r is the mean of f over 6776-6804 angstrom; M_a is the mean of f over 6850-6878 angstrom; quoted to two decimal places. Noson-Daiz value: 1.04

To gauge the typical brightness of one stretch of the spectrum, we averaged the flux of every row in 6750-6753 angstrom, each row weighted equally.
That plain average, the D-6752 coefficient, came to 8.1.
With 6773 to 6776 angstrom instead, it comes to 8.2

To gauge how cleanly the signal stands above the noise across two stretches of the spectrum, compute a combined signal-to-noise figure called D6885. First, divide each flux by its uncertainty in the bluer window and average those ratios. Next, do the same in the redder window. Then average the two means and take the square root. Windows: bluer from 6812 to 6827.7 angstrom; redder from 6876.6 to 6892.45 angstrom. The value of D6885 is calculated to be 4.13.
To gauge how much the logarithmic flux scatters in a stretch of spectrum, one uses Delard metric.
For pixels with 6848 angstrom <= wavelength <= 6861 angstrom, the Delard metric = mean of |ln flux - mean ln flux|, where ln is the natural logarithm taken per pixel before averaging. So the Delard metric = 0.027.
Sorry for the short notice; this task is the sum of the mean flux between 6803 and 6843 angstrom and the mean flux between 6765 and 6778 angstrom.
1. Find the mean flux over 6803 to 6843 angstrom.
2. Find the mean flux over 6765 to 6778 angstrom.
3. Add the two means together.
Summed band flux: 16.17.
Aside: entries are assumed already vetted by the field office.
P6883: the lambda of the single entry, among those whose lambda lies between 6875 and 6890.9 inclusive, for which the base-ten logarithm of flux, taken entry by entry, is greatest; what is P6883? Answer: 6890.07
